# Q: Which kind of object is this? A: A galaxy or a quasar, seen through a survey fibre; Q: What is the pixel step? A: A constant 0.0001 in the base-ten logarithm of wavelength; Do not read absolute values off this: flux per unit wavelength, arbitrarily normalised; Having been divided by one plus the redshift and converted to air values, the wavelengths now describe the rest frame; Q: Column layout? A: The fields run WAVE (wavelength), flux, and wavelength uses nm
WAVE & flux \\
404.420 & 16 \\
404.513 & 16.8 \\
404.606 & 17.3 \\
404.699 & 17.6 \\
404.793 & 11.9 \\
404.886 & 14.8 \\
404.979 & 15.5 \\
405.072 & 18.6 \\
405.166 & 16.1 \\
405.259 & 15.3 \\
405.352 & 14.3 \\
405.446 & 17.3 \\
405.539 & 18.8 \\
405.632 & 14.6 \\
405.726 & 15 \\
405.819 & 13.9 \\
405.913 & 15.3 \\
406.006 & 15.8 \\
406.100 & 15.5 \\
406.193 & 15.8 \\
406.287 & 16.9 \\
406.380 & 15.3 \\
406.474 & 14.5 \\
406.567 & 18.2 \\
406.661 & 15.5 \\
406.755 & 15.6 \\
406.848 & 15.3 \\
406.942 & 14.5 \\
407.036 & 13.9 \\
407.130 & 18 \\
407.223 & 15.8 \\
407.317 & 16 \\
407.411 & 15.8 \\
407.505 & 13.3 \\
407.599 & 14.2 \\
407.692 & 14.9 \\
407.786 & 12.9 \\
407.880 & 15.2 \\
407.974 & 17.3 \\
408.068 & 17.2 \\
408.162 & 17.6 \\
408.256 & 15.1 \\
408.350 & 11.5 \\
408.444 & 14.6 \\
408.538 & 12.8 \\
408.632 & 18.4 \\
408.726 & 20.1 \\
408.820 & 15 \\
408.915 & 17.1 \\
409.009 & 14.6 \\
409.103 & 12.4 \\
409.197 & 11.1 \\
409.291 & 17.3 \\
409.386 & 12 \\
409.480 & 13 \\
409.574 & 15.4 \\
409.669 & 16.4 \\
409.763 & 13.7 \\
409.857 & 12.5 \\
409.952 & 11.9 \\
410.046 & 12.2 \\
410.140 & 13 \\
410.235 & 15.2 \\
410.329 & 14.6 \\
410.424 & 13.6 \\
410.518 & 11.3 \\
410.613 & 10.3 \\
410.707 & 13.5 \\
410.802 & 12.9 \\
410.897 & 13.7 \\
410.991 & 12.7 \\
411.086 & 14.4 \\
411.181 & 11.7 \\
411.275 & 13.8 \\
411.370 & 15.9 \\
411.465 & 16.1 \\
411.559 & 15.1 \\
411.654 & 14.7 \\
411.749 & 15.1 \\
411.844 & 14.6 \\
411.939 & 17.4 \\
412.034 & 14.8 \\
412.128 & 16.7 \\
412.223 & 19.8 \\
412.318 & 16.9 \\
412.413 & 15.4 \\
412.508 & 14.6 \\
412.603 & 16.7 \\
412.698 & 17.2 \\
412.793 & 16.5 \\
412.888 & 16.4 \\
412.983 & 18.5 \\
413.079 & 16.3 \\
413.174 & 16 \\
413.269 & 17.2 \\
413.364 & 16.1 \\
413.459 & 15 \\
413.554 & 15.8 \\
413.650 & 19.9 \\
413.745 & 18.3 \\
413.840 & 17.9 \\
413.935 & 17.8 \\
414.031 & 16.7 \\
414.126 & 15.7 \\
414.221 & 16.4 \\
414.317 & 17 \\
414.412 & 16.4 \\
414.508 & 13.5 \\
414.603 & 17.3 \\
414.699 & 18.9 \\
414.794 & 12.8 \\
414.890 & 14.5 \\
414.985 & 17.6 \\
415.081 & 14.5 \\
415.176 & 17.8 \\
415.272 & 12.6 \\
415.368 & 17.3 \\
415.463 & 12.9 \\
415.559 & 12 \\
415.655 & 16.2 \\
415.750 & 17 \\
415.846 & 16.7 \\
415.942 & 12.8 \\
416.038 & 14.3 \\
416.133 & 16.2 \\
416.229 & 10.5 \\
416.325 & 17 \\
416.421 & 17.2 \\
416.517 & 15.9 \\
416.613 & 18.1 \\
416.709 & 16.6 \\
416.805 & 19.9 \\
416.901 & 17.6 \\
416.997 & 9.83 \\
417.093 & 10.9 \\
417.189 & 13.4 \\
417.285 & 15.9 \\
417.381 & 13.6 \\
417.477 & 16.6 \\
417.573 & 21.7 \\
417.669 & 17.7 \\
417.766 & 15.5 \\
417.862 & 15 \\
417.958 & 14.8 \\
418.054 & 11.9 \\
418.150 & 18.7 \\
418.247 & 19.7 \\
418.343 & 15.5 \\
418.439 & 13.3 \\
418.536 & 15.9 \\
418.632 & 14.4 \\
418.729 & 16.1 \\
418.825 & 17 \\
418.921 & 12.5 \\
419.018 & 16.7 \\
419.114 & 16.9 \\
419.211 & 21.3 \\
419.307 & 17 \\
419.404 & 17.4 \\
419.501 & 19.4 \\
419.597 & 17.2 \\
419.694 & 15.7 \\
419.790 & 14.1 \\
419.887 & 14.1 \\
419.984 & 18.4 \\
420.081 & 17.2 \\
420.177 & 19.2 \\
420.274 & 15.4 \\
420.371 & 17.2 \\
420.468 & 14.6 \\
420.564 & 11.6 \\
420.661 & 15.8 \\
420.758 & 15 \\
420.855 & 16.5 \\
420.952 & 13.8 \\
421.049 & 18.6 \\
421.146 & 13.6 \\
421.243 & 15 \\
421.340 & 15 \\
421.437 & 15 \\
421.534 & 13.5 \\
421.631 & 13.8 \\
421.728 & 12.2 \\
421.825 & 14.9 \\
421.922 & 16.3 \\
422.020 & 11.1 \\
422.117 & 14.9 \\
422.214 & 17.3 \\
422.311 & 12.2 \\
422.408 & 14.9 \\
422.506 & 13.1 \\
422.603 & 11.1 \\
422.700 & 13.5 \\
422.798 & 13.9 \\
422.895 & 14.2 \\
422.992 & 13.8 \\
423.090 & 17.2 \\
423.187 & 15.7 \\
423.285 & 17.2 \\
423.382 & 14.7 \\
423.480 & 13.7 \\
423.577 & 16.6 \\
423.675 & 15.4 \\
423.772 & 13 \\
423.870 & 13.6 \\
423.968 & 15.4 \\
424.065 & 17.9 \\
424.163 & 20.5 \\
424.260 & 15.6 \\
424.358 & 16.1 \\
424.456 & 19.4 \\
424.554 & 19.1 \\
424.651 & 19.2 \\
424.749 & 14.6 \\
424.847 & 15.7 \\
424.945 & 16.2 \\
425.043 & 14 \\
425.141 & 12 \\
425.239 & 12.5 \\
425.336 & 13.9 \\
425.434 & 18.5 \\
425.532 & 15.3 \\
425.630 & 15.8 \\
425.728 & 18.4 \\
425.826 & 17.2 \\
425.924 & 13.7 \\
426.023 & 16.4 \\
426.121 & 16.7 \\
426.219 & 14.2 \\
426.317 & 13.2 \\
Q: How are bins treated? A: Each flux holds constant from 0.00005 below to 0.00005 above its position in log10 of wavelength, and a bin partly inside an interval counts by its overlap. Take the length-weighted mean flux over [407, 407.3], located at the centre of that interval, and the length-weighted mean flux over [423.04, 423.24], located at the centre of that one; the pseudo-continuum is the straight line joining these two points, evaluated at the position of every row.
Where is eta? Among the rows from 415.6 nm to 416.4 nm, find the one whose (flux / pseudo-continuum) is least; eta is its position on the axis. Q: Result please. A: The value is 416.229 nm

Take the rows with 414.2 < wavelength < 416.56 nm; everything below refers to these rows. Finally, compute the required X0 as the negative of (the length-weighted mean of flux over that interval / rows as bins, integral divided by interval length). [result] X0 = -15.4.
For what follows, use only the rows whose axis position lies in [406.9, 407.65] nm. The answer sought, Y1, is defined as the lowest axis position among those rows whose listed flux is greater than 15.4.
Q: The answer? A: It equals 407.130 nm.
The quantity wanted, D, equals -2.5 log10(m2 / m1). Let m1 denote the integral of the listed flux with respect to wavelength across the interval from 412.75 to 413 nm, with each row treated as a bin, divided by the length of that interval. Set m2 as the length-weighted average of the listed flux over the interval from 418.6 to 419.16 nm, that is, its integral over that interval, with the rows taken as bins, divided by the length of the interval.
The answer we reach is 0.09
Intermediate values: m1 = 17.0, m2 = 15.6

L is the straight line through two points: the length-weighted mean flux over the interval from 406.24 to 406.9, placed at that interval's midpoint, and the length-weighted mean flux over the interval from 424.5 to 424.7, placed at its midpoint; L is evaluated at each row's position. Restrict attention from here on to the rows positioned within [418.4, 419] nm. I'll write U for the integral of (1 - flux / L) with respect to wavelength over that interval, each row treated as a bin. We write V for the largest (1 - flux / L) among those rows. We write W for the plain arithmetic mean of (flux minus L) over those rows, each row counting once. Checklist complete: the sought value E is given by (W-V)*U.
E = -0.37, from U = 0.10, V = 0.31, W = -3.2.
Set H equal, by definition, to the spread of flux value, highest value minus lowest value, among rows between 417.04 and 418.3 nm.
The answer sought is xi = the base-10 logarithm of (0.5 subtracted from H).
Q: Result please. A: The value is 1.01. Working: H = 10.8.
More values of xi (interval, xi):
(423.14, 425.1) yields 0.85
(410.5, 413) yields 0.95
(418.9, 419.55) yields 0.92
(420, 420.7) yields 0.85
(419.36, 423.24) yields 0.89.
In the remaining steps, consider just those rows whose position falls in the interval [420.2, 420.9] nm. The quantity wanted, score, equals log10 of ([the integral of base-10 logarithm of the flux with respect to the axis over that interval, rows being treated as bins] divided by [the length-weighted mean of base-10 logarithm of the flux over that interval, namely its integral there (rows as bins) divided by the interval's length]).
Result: -0.2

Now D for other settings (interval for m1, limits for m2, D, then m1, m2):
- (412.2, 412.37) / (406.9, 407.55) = 0.18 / 18.1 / 15.3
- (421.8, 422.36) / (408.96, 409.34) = 0.04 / 14.4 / 13.9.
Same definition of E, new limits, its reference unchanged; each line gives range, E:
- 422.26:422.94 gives -1.20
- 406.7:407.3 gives -0.01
